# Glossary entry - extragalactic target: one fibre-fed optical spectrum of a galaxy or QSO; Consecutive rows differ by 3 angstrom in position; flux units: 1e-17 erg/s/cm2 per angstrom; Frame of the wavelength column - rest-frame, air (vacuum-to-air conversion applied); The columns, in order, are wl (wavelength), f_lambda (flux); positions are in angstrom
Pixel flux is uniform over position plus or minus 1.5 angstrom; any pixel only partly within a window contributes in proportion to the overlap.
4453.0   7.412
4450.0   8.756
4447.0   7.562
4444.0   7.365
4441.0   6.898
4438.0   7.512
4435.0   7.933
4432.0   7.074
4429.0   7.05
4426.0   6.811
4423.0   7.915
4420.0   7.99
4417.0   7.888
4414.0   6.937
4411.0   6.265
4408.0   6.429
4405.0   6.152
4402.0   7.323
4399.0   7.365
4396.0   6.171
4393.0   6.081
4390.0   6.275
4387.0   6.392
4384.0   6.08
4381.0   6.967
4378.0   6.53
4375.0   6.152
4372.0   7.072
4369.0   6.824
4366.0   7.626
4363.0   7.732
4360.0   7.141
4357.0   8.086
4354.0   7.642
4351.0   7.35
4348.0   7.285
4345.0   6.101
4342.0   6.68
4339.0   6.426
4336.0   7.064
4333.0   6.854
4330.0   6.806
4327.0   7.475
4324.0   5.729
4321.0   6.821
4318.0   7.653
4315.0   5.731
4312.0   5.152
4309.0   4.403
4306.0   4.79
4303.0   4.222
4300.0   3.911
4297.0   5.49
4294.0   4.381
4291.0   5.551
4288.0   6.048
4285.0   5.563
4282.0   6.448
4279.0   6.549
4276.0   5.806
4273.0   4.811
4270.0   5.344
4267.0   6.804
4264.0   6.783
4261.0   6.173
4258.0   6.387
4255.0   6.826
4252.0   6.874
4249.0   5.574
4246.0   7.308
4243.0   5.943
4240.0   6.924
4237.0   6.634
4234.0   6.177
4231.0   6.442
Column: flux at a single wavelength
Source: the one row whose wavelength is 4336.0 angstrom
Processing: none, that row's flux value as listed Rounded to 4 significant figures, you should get 7.064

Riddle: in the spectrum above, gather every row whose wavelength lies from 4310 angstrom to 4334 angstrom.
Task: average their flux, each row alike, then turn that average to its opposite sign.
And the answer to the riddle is -6.5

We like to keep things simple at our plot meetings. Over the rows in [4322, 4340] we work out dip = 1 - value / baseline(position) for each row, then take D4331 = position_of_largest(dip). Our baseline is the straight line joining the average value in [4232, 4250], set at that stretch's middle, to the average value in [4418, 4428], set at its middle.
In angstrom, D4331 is 4324.0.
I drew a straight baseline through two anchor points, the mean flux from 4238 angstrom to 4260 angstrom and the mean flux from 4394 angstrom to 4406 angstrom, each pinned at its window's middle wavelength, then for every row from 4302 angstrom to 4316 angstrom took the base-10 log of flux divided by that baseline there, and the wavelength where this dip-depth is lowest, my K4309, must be 4303.0 angstrom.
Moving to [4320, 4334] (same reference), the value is 4324.0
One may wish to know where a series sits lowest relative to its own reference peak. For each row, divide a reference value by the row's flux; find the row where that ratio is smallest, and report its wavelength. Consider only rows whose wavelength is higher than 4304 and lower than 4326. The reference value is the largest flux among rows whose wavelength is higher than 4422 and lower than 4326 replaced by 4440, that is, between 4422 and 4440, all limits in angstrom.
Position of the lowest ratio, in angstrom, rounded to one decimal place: 4318.0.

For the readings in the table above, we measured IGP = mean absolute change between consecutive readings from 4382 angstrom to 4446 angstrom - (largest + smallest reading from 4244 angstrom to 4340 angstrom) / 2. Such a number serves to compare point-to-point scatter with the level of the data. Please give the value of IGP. -5.33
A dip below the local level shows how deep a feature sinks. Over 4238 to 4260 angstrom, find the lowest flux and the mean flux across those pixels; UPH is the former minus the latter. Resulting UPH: -1.0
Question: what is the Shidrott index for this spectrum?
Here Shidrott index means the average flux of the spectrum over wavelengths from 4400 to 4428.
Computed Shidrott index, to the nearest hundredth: 7.08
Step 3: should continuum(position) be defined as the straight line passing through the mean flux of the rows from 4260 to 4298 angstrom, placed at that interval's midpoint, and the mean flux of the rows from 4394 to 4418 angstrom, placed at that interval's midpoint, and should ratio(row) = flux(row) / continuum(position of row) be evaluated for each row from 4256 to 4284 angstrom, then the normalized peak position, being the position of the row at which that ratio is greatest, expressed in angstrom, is 4264.0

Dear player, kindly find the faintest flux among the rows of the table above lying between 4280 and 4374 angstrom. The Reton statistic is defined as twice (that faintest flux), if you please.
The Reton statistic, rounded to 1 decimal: 7.8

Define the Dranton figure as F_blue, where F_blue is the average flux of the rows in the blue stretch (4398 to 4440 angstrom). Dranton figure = 7.2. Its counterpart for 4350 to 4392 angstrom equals 7.0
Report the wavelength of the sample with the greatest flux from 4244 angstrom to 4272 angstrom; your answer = 4246.0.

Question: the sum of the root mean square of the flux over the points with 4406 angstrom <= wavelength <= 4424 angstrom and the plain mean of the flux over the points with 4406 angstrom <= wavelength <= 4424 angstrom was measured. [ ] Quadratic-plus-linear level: 14.5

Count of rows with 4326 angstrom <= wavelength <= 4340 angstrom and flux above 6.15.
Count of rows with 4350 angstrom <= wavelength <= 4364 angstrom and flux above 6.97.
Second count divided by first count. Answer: 1.0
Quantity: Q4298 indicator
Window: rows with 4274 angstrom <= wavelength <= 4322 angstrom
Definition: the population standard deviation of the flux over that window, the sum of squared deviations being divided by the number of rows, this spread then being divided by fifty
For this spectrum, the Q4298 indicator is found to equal 0.0200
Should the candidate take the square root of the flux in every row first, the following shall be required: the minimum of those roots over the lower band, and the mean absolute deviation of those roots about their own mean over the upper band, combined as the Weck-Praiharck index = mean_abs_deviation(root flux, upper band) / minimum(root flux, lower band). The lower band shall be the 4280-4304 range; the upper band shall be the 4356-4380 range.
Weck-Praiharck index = 0.047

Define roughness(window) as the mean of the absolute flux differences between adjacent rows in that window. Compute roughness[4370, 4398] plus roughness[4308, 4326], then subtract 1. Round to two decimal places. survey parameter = 0.45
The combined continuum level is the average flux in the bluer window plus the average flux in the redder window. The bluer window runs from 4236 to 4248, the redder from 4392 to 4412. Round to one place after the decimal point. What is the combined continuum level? 13.2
